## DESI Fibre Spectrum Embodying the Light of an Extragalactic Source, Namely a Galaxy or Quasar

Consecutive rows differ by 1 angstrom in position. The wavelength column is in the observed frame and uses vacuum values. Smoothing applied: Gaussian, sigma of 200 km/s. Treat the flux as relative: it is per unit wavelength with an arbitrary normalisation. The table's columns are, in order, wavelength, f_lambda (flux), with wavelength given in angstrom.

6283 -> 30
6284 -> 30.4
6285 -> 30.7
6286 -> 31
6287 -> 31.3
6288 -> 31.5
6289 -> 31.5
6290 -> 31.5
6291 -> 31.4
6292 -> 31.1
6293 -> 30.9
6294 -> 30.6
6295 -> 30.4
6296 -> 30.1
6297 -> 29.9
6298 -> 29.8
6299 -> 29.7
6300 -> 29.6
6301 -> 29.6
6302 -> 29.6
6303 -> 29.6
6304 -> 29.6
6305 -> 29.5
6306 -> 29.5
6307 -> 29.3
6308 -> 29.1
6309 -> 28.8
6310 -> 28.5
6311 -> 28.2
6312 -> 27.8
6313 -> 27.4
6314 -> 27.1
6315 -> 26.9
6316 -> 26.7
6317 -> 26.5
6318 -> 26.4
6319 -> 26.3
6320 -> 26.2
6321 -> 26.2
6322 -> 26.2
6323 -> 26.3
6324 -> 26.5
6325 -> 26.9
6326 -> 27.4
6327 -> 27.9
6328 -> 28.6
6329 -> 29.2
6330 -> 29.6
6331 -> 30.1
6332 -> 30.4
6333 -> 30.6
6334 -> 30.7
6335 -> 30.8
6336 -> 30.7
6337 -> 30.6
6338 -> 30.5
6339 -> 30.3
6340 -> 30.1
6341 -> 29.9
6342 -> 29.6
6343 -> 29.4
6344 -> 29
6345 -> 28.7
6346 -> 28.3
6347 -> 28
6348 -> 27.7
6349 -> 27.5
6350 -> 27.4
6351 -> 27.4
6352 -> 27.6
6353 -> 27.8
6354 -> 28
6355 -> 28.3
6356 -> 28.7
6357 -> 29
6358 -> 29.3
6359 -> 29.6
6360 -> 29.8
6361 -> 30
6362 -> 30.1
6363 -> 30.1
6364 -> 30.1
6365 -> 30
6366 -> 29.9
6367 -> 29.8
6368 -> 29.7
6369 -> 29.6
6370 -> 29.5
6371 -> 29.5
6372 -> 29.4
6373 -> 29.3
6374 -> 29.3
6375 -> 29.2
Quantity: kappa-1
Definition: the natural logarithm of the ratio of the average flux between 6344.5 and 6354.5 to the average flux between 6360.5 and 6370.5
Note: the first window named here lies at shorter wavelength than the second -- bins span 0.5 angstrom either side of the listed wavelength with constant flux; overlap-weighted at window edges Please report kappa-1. -0.07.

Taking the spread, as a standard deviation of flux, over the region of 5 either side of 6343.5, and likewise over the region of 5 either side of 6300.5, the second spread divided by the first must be 0.2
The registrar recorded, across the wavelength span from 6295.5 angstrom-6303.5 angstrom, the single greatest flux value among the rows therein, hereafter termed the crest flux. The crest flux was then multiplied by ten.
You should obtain 301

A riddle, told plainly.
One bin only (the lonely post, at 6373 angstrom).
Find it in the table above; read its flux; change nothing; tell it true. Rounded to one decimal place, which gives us 29.3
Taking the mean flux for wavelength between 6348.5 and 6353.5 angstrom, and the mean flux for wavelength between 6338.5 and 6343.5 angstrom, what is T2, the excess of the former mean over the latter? -2.3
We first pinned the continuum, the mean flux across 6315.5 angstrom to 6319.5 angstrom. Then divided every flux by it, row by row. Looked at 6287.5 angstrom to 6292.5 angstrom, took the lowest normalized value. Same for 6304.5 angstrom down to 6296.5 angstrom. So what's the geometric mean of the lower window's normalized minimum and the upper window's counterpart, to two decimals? 1.15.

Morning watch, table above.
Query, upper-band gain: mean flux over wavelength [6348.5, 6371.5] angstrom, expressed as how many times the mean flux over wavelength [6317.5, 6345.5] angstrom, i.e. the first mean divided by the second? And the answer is 1.01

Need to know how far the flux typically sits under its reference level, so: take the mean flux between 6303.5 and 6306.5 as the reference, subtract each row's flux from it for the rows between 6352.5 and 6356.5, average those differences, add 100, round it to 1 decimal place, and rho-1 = 101.3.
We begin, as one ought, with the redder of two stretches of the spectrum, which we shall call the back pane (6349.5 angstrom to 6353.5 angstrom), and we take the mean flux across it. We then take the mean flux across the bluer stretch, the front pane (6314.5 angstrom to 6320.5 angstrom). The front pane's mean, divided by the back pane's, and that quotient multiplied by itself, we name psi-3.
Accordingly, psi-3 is 0.93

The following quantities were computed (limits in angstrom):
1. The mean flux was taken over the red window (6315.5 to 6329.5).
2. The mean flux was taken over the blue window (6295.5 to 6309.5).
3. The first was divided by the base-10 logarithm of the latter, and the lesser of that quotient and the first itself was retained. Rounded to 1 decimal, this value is 18.3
